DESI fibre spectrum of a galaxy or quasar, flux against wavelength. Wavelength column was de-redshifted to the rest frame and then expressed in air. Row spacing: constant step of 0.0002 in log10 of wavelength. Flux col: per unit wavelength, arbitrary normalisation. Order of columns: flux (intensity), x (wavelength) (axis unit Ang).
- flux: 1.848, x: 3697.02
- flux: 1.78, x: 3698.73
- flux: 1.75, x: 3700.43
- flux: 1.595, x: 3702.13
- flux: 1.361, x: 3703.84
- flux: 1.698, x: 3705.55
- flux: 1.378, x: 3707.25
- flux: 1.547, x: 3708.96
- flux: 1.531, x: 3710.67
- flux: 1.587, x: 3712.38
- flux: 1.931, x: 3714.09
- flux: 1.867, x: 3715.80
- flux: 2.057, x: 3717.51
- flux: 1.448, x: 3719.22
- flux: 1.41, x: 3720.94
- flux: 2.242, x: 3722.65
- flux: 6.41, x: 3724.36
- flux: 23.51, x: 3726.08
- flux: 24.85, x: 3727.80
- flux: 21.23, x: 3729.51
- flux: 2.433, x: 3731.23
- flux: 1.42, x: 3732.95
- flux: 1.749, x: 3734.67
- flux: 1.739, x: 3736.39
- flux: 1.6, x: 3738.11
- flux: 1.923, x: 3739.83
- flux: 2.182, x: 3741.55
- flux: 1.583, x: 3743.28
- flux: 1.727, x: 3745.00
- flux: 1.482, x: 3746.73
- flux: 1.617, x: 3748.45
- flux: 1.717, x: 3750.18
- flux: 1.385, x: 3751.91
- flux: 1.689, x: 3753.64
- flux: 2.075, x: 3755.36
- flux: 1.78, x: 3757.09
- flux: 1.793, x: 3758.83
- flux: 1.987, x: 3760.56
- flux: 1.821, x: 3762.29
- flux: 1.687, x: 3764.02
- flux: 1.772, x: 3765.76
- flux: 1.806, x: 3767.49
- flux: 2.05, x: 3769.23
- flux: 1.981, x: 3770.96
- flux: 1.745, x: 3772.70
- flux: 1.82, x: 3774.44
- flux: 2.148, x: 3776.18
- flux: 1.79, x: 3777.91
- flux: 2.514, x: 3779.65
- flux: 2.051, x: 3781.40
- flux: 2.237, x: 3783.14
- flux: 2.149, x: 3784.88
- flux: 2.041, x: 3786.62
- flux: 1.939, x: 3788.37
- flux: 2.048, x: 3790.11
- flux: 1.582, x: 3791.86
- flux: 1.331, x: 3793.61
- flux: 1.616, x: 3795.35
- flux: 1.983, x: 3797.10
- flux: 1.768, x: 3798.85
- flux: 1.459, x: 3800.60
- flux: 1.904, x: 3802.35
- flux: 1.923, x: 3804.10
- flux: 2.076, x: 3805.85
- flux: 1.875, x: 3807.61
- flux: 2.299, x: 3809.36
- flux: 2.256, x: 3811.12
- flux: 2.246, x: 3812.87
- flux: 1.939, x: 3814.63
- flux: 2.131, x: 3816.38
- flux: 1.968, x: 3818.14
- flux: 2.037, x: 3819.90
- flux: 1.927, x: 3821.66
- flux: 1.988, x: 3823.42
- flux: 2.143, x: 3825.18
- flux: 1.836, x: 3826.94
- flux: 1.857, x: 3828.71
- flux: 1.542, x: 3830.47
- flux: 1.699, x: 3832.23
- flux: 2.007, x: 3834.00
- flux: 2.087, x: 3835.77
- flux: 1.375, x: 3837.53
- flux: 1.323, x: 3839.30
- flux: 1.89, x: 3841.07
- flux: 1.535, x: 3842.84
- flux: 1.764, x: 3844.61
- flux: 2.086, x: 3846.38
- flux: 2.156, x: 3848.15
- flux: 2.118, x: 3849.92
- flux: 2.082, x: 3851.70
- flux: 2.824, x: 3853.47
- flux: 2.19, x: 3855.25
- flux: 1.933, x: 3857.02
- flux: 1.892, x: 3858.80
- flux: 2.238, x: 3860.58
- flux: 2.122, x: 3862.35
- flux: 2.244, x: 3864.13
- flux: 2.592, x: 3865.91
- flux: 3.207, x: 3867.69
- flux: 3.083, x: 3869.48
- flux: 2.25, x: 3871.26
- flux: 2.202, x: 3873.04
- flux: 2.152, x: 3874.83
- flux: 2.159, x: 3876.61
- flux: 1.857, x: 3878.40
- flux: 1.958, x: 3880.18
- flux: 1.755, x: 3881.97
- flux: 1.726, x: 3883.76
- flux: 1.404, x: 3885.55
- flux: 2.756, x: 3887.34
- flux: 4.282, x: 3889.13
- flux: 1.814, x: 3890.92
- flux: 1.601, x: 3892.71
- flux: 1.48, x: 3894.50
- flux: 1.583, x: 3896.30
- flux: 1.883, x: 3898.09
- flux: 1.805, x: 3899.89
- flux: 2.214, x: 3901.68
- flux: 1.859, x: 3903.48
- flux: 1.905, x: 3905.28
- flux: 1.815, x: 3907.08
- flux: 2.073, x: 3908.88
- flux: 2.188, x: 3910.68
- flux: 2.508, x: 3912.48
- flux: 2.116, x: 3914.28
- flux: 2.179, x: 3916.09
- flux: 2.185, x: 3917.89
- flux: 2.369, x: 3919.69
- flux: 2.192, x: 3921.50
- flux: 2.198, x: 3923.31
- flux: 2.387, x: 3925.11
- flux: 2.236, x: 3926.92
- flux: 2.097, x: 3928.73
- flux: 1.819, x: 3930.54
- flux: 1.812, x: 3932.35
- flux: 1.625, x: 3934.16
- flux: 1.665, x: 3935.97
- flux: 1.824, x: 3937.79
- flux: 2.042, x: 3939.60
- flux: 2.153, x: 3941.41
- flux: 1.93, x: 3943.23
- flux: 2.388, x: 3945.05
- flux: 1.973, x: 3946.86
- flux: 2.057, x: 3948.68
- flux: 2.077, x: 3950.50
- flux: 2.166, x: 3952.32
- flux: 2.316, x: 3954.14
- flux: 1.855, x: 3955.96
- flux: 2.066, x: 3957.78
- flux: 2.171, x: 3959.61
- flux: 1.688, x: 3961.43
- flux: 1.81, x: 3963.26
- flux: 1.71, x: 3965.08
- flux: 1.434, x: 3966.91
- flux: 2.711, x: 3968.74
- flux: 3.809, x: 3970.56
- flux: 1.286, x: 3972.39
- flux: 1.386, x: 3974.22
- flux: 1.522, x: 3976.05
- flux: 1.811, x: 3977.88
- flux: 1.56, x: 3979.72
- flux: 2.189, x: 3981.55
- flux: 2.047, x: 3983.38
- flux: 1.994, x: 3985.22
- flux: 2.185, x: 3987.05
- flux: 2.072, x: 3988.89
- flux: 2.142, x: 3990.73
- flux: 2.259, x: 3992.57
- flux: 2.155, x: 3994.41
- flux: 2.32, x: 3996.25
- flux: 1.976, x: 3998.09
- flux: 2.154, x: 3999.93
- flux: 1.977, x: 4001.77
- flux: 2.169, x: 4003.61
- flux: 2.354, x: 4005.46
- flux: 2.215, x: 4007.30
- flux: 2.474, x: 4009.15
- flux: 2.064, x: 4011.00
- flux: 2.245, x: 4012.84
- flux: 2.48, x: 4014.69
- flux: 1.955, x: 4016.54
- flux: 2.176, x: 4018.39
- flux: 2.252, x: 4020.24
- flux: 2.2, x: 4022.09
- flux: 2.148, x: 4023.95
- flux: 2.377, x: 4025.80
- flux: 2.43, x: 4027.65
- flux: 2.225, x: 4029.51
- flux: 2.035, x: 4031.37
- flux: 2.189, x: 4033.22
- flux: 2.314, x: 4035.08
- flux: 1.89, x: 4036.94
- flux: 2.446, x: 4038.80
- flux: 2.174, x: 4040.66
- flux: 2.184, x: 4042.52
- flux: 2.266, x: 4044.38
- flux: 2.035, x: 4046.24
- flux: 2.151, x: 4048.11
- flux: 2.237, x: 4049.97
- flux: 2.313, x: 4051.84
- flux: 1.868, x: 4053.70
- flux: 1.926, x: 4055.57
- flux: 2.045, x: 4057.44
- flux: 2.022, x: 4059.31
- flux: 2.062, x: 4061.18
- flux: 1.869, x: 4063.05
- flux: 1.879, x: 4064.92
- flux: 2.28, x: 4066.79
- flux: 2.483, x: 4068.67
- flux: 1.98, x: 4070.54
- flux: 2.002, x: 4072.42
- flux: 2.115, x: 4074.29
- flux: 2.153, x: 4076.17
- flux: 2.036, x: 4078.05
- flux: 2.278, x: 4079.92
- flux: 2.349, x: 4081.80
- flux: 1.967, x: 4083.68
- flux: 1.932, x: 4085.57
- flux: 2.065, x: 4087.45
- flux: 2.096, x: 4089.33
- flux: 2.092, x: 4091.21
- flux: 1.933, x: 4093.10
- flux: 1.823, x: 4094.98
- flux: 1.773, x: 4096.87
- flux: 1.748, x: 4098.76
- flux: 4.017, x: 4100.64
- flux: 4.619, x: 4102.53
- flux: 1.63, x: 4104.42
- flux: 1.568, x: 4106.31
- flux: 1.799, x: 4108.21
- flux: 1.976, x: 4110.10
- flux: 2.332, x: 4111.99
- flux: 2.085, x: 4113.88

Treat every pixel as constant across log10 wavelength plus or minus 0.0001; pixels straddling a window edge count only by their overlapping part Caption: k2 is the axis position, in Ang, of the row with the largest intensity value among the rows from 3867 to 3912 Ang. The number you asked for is 3889.13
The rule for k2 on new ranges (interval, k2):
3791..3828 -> 3809.36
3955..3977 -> 3970.56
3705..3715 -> 3714.09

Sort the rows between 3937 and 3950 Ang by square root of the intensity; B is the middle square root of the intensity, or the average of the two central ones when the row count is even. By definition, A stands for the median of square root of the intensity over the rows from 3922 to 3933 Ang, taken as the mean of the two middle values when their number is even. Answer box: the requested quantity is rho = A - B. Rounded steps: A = 1.47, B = 1.43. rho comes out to 0.04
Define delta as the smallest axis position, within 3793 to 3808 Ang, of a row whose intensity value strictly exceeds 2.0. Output 3805.85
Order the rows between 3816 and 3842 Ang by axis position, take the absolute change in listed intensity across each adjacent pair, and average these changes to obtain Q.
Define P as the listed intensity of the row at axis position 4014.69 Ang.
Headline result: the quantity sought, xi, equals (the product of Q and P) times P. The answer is 1.4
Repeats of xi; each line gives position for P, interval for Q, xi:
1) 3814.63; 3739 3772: 0.8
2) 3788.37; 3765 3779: 0.7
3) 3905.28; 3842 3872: 1.1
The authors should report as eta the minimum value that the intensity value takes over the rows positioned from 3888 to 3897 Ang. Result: 1.48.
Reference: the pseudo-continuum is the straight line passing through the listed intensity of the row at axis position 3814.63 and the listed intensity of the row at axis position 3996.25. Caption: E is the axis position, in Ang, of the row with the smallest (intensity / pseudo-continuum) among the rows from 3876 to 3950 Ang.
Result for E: 3885.55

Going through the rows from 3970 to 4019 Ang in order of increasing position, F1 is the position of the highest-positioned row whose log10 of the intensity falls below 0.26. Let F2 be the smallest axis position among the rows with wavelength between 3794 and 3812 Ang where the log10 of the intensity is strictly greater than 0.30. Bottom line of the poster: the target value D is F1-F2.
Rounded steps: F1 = 3979.72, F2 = 3805.85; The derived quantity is 173.9 Ang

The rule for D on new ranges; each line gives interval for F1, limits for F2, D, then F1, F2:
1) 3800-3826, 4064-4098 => -266.2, 3800.60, 4066.79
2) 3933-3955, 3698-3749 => 218.5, 3935.97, 3717.51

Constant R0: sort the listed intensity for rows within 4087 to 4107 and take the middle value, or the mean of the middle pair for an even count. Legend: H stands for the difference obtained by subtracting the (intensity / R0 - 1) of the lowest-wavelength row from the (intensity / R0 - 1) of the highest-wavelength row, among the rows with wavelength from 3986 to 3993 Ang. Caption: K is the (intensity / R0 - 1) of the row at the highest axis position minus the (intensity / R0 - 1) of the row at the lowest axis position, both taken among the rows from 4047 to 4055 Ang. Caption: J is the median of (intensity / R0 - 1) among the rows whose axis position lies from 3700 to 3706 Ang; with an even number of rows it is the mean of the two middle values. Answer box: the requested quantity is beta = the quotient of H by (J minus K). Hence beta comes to -21.1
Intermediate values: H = 0.04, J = -0.15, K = -0.1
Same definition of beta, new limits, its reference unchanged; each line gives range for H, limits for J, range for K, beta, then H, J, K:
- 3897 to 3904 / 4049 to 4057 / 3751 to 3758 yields 0.1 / -0.01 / 0.08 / 0.2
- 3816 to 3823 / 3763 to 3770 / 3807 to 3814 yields 0.4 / -0.11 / -0.07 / 0.2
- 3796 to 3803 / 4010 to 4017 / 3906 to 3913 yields 0.2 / -0.04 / 0.11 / 0.4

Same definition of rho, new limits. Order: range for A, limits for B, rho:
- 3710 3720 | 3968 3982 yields 0.02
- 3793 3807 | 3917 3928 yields -0.13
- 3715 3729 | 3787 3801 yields 0.17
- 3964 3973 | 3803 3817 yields -0.14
